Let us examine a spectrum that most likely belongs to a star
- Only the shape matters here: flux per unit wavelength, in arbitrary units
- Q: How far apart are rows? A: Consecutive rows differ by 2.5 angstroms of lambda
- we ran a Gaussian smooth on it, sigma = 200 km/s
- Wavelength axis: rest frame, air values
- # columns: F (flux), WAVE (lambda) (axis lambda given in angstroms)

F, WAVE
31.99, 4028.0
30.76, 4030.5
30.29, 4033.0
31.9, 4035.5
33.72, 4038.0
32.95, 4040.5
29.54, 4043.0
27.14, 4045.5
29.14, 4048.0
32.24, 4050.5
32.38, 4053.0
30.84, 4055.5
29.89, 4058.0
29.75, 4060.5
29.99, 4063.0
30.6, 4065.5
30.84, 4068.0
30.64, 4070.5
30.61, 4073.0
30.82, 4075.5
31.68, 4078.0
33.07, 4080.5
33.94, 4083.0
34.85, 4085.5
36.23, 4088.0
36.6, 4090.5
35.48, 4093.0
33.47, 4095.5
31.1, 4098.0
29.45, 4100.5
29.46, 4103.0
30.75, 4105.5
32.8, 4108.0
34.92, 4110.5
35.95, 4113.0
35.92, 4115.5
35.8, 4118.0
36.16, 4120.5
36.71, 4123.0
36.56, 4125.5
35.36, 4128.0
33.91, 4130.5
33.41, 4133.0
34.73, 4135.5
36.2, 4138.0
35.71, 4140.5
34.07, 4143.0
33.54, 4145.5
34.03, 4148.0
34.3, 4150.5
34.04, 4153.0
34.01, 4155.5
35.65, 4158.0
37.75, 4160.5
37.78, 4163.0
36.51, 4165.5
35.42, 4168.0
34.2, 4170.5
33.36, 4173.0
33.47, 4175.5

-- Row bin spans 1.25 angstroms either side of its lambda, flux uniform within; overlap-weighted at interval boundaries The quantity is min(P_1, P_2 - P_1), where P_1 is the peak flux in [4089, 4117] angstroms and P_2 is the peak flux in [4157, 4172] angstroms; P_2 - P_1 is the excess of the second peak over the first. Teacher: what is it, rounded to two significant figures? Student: 1.2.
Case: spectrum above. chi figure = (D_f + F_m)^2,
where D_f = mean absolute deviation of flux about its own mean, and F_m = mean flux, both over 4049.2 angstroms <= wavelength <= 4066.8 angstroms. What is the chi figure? 1003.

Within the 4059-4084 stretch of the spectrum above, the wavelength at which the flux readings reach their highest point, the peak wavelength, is 4083.0 angstroms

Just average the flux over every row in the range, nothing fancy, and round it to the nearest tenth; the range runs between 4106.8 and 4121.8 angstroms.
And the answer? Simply 35.3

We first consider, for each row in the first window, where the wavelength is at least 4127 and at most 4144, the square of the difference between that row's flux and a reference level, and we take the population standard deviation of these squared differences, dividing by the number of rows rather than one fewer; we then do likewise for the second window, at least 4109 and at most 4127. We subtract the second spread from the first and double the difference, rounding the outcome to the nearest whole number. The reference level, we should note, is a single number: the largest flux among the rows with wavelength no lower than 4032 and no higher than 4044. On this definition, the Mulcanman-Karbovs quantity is 0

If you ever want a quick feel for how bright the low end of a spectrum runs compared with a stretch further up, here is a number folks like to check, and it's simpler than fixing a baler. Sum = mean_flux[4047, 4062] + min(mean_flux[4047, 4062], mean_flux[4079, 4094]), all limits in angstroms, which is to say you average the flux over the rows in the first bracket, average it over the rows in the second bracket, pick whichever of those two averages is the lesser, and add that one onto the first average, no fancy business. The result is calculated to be 61.4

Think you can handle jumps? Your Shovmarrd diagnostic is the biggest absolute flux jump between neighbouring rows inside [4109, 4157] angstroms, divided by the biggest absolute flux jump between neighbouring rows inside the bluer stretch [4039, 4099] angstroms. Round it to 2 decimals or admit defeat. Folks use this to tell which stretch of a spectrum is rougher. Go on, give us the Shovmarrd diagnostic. 0.48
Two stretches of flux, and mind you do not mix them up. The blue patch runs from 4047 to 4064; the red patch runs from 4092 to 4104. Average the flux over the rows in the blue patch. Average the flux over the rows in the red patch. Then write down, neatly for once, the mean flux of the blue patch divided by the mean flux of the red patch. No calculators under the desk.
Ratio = 0.96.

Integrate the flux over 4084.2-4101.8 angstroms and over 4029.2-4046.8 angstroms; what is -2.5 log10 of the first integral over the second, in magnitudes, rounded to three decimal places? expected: -0.100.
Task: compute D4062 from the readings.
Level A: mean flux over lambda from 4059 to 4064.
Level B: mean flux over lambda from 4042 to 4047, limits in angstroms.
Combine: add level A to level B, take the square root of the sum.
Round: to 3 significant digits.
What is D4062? 7.63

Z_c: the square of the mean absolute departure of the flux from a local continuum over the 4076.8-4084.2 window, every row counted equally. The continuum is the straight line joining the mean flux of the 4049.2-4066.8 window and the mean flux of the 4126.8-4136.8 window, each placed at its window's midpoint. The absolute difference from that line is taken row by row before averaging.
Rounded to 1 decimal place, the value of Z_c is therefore 1.1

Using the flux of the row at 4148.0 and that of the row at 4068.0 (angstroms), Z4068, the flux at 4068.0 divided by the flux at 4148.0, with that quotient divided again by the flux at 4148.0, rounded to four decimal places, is 0.0266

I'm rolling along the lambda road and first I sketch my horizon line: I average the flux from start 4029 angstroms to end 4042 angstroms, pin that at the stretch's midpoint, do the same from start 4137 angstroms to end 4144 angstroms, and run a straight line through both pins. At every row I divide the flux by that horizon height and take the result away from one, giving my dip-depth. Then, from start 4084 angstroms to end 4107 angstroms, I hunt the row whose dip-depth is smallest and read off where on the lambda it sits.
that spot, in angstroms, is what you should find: 4090.5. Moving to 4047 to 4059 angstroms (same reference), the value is 4053.0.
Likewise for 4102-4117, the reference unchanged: 4113.0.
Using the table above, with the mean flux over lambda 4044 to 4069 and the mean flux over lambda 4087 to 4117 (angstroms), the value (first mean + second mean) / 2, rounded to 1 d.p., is 31.9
